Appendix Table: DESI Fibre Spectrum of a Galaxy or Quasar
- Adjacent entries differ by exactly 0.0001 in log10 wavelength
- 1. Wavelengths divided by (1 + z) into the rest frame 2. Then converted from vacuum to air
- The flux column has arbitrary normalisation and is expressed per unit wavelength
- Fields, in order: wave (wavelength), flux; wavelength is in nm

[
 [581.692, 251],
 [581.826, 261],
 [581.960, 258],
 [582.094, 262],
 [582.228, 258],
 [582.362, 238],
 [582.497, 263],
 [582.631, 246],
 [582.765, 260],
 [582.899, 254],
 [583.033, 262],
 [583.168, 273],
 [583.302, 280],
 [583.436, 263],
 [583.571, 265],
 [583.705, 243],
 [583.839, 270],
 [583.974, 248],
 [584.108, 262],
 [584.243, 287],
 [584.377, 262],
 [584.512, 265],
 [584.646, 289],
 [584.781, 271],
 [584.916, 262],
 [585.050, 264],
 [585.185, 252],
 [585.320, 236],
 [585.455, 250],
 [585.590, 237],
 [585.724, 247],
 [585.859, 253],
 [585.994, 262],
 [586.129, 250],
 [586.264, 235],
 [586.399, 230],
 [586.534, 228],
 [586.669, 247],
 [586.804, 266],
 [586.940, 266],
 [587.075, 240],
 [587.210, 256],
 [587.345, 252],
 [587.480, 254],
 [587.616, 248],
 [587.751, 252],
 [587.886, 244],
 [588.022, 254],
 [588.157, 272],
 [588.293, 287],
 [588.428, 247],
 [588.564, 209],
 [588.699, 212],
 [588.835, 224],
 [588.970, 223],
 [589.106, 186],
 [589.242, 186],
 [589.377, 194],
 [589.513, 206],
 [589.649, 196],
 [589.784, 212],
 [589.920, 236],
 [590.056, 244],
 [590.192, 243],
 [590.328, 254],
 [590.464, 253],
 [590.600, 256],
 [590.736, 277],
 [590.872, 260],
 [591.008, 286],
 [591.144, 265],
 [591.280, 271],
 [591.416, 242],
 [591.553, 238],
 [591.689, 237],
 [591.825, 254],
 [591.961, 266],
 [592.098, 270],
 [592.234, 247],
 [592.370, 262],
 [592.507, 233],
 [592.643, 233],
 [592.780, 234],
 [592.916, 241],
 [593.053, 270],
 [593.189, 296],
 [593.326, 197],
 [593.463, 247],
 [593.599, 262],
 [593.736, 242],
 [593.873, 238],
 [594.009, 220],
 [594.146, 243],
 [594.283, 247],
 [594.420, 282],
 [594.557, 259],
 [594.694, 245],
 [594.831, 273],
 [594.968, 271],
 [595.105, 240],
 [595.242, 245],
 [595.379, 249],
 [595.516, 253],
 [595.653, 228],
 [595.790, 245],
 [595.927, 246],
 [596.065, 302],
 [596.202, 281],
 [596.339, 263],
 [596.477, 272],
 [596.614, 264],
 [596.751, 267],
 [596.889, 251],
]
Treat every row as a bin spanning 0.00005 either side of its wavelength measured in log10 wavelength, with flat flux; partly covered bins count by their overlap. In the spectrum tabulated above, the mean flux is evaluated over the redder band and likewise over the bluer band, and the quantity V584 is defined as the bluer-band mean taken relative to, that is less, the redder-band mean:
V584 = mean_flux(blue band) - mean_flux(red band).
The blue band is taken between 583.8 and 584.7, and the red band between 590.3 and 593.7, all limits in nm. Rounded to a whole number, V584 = 15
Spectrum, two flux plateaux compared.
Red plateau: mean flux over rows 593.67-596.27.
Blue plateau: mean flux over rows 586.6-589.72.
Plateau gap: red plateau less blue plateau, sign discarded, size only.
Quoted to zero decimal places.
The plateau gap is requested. 17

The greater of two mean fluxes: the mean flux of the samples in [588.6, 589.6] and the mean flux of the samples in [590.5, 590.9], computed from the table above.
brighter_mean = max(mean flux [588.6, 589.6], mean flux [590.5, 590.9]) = 264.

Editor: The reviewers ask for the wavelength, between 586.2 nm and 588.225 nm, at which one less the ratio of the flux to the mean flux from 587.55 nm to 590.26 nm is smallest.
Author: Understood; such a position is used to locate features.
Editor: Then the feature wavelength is 588.157 nm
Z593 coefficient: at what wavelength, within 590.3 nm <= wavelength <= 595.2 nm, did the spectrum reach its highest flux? 593.189 nm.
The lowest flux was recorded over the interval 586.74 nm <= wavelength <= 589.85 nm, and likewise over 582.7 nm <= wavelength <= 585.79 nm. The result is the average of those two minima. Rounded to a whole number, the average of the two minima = 211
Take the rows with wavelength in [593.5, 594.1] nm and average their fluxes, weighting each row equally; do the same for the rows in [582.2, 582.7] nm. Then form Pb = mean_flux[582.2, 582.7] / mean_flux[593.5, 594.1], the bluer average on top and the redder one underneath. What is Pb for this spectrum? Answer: 1.04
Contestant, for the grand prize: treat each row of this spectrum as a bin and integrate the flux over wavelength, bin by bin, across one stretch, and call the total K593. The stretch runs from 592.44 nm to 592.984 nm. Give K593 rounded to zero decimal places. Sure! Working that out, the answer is 128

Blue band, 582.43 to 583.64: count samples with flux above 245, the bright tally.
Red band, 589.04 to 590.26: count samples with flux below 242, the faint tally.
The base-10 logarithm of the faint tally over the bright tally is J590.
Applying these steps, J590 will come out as -0.1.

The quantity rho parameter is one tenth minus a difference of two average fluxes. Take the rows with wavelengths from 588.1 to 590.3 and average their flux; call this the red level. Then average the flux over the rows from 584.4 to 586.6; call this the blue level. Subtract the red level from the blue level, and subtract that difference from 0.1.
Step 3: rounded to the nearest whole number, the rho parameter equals -28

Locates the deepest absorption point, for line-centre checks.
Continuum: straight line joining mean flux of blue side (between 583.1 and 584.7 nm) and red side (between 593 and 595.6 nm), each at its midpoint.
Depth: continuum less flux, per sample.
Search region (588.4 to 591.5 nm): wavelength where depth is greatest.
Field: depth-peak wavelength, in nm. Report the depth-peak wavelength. 589.106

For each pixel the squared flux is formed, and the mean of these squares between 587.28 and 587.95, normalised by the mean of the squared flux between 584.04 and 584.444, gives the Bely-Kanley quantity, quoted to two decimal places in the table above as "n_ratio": 0.85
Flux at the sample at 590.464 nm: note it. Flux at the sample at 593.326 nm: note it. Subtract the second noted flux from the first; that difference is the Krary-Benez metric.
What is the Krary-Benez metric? 56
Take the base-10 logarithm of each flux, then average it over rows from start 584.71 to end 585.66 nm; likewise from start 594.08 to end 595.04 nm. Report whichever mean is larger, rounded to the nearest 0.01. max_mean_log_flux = 2.41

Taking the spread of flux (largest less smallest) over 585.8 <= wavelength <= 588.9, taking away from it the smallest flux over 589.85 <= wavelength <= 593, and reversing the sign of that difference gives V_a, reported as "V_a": 155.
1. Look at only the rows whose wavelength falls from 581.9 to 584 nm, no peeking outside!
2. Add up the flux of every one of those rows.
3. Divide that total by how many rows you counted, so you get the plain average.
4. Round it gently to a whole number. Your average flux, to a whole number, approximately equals 259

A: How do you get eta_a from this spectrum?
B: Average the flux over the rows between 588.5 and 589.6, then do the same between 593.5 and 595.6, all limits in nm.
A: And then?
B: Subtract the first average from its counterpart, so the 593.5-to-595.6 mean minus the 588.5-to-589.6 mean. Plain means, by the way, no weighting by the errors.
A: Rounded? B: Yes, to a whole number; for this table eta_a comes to 46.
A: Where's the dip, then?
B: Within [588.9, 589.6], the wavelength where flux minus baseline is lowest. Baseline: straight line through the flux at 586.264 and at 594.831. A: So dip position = 589.242 nm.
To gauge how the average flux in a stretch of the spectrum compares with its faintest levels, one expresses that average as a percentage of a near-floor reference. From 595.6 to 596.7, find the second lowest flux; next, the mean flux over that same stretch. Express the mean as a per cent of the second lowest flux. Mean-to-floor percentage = 107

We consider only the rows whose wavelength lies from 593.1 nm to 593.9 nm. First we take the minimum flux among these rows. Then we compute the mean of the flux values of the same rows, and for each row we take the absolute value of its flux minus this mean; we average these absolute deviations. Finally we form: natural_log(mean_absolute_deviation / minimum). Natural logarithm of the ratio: -2.22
